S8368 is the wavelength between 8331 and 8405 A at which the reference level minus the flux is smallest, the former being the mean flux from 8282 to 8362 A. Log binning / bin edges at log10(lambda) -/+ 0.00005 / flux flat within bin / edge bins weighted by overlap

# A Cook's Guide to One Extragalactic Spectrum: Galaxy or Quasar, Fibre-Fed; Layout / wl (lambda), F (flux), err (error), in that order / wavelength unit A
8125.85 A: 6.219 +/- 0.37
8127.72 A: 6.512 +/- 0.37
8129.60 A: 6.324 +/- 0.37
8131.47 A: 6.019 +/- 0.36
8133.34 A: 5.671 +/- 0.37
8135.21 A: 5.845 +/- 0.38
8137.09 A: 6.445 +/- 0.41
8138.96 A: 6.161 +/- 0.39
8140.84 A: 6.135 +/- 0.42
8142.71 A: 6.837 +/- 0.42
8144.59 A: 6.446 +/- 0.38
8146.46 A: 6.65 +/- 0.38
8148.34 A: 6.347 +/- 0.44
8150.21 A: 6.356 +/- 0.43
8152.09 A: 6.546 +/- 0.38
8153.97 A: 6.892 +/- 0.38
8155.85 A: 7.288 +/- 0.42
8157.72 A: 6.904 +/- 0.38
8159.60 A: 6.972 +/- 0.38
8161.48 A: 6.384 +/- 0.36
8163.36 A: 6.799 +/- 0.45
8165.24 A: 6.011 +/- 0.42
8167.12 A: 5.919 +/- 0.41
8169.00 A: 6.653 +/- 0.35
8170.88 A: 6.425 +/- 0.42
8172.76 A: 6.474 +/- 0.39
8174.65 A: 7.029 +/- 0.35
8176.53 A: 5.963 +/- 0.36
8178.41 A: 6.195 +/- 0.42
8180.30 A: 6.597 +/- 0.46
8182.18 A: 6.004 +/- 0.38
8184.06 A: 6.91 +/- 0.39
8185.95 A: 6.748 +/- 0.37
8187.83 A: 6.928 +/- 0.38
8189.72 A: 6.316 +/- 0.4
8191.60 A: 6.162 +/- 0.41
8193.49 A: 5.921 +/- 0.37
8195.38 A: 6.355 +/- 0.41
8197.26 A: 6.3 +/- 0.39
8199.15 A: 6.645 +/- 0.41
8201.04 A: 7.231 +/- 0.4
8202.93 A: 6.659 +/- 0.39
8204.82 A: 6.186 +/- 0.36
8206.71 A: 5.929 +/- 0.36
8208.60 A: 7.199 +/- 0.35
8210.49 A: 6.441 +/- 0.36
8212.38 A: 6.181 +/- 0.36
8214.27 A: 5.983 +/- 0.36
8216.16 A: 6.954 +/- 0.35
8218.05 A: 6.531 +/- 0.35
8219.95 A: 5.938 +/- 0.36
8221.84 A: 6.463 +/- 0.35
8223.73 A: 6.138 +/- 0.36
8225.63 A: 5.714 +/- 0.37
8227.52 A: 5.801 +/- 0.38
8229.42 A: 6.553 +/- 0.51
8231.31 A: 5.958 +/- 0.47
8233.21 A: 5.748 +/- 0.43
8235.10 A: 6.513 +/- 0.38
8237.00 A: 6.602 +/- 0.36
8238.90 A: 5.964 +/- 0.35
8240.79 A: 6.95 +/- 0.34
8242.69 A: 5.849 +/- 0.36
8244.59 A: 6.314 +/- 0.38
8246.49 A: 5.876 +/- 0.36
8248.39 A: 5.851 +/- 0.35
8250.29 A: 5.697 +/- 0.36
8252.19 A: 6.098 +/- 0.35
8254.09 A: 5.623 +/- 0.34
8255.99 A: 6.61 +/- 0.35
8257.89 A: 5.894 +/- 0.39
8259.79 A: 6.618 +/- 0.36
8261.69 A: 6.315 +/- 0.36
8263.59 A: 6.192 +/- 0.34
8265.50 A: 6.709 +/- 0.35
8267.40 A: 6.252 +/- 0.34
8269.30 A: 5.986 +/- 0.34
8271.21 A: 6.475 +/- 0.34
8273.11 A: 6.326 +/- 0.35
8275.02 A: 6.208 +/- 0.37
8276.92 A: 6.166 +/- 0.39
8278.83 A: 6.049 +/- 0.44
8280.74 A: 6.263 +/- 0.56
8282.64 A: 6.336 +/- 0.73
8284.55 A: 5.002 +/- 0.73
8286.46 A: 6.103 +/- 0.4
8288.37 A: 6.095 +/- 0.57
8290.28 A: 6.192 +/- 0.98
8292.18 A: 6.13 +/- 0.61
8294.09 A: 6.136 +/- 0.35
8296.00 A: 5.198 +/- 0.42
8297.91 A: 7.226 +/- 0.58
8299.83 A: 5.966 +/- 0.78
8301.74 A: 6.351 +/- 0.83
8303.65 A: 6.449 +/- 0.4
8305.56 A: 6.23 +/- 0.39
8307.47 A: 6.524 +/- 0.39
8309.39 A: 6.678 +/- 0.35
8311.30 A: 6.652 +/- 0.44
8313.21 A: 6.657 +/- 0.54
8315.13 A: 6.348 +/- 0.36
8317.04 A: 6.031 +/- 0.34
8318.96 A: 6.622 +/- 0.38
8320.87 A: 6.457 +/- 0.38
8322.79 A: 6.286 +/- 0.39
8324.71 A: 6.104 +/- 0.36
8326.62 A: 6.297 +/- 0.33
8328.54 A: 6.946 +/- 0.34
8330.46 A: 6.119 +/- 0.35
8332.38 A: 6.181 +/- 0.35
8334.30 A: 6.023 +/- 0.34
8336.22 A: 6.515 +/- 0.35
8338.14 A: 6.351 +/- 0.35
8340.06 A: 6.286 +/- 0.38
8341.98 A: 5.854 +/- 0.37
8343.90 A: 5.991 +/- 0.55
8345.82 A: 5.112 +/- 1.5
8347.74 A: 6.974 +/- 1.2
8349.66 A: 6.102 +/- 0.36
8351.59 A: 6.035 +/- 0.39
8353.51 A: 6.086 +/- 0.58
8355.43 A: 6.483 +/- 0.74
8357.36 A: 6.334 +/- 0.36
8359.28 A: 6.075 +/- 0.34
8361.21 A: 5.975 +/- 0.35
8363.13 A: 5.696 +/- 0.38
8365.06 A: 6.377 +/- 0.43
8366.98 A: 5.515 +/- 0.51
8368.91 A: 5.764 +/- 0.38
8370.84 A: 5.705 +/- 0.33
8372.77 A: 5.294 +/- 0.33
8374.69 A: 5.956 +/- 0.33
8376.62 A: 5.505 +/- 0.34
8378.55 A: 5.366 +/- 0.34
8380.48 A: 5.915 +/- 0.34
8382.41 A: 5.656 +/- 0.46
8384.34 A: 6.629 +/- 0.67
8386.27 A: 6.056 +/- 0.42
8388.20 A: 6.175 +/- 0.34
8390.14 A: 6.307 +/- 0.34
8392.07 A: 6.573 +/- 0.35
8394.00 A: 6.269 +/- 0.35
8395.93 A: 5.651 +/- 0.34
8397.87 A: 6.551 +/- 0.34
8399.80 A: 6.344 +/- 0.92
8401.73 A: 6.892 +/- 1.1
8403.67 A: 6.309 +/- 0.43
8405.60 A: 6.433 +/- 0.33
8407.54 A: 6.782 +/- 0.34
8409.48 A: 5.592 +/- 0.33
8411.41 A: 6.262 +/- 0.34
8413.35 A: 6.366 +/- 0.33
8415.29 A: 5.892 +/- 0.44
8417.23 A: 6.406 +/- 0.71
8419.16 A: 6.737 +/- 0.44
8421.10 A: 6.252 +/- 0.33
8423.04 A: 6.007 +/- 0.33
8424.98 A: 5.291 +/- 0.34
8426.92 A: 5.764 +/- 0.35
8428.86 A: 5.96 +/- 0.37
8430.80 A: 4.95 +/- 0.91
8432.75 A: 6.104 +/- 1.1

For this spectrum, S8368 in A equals 8347.74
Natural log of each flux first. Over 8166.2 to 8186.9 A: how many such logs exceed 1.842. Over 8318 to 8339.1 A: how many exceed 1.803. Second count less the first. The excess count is 3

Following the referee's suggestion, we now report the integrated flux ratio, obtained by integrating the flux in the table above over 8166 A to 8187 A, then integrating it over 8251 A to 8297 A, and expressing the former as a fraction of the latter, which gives 0.48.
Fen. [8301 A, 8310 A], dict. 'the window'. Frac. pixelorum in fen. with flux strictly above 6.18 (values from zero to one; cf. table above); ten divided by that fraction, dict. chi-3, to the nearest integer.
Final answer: 10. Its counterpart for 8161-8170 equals 17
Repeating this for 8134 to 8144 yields 25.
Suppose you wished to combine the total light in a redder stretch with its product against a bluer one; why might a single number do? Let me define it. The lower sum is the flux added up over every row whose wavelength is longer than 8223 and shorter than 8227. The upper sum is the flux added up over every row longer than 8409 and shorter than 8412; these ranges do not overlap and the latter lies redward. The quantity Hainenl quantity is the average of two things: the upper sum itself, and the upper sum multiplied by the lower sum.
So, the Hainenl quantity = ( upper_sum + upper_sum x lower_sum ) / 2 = 76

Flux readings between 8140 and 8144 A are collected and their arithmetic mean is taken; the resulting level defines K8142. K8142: 6.49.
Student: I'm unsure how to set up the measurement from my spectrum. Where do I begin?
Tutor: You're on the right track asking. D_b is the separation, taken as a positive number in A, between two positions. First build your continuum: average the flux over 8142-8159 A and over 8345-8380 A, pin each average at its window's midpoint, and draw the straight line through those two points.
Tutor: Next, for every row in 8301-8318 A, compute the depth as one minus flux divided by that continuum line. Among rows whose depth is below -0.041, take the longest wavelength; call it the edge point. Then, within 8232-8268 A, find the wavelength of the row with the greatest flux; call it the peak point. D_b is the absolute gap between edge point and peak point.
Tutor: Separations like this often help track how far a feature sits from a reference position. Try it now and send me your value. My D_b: 74.3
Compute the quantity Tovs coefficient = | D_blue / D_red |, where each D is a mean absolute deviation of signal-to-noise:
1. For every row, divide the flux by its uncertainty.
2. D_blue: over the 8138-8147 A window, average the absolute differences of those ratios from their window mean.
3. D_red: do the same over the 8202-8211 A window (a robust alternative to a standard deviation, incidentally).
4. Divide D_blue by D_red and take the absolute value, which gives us 0.7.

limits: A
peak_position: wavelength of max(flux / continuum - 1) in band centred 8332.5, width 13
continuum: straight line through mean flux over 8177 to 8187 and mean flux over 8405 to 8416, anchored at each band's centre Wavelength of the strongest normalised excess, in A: 8328.54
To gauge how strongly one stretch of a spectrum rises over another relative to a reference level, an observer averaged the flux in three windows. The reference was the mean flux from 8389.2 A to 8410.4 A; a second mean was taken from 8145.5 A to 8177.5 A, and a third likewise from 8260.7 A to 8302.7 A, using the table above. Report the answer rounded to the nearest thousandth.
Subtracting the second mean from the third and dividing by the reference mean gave -0.063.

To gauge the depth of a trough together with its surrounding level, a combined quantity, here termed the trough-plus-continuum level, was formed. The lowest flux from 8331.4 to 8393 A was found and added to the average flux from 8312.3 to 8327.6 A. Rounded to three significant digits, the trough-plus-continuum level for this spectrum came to 11.5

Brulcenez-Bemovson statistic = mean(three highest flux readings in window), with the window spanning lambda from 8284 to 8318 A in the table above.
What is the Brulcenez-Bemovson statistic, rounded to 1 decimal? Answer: 6.9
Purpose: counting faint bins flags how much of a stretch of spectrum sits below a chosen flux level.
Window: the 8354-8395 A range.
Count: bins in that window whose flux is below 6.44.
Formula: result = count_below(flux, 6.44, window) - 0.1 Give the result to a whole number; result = 18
